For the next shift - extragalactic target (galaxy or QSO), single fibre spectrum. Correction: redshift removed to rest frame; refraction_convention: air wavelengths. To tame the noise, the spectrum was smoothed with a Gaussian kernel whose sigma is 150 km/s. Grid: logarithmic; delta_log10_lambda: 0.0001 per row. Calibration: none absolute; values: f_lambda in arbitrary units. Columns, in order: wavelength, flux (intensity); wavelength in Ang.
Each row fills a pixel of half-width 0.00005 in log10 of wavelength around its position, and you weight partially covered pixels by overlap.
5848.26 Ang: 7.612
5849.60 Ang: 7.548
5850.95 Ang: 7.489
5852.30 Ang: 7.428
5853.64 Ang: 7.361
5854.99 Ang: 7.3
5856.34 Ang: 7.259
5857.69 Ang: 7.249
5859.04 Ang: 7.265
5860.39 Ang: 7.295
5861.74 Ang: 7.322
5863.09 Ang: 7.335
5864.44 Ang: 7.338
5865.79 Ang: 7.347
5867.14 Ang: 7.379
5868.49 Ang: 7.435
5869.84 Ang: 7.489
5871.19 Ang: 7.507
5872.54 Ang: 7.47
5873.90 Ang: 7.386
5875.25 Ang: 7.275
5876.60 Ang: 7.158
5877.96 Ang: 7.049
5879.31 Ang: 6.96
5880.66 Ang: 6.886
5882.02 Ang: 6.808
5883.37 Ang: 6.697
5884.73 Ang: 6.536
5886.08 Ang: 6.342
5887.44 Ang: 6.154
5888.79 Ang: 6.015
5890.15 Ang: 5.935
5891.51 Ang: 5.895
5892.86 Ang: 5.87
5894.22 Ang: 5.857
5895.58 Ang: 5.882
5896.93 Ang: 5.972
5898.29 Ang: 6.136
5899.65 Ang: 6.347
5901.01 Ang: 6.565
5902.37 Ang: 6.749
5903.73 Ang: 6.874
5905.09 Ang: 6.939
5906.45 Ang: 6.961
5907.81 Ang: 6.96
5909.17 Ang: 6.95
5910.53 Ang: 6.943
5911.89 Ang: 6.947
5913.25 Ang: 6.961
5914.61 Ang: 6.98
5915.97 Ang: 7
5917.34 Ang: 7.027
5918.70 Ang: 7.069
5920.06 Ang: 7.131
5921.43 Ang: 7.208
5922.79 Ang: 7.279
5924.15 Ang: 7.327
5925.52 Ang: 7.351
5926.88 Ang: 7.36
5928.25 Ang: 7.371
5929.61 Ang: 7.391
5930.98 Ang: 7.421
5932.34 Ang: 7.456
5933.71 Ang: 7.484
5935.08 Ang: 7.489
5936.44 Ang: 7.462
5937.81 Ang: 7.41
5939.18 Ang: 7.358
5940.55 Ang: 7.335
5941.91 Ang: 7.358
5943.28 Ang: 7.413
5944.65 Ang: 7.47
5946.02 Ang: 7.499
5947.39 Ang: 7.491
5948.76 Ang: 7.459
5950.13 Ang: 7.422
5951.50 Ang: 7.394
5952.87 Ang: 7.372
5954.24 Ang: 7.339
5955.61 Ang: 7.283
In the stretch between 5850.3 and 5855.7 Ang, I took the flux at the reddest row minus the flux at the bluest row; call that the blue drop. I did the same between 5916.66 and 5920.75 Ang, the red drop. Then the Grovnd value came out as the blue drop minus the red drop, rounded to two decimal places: -0.29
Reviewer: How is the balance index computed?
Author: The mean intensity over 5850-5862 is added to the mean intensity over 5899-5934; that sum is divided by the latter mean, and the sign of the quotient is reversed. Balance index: -2.04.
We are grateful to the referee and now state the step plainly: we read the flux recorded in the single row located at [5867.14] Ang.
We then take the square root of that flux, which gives 2.72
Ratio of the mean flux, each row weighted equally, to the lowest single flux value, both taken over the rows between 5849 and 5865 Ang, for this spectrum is 1.01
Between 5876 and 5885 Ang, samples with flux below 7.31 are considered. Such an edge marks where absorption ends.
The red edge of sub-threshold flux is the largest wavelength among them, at 5884.73 Ang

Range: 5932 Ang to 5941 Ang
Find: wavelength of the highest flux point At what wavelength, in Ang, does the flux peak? 5935.08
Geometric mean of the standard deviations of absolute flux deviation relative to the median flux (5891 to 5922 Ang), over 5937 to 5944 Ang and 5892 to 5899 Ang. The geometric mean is 0.06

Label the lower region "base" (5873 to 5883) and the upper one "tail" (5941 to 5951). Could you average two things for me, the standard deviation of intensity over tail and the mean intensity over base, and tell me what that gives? 3.56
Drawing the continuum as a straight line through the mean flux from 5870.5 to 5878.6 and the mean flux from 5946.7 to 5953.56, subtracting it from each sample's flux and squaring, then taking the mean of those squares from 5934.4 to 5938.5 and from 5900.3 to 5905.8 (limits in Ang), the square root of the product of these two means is 0.035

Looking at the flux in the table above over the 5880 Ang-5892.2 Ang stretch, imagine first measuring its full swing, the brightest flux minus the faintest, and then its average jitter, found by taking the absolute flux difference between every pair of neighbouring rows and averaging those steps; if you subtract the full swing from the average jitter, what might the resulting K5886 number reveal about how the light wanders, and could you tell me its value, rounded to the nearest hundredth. -0.87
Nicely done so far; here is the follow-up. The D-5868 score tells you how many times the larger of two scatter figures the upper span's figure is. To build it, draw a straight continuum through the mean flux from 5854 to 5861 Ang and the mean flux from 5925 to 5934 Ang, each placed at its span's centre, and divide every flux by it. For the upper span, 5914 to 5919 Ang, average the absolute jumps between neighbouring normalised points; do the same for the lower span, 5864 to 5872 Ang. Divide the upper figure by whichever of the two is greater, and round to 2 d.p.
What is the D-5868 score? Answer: 0.86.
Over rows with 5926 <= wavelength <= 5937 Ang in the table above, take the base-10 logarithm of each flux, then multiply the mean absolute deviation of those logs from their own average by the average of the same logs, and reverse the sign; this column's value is -0.0022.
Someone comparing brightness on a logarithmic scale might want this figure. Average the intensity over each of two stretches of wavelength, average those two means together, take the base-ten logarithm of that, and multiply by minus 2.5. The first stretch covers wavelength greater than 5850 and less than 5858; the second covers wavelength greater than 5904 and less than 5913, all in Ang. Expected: -2.14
